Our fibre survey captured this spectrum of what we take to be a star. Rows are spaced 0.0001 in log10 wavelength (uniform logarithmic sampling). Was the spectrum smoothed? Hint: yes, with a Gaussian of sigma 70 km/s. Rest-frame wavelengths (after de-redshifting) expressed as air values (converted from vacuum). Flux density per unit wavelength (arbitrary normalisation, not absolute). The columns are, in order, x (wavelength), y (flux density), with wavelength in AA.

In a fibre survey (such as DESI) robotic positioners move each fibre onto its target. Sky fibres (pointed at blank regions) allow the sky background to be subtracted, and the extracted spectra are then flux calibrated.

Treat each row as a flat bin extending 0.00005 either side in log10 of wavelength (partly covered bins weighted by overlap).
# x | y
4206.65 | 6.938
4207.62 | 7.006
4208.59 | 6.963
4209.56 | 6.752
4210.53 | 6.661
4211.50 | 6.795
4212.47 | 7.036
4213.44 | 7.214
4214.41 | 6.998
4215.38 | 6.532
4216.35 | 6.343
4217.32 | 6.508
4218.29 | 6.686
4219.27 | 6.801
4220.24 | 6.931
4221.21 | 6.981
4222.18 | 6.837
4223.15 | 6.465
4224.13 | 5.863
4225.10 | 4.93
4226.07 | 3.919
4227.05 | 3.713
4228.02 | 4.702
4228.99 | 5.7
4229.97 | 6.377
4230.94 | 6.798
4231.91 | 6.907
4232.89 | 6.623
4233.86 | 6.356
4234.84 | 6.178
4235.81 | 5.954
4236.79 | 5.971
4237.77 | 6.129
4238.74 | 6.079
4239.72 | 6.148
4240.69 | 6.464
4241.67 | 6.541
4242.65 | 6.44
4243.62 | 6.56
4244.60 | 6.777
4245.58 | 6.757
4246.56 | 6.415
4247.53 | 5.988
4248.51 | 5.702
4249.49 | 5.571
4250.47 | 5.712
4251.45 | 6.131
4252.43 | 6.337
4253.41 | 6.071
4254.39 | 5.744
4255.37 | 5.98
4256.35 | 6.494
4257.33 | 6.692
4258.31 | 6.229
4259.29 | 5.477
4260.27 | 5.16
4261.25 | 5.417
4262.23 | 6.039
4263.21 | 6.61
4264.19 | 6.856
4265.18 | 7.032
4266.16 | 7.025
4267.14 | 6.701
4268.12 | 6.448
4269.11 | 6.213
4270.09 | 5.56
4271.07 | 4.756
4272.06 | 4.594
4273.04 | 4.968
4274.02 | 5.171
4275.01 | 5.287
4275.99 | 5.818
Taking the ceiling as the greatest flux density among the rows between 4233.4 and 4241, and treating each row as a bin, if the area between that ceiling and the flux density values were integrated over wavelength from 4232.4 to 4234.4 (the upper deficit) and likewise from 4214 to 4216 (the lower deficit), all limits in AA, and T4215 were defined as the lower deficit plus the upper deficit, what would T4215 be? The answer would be -1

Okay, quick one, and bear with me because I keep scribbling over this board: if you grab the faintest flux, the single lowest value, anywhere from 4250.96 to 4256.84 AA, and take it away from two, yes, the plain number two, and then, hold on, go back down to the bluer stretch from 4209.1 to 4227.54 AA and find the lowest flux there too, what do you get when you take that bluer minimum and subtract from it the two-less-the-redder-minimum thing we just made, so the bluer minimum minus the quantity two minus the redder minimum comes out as 7.5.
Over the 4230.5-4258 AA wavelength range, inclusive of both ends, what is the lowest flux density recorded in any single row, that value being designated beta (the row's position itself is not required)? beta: 5.571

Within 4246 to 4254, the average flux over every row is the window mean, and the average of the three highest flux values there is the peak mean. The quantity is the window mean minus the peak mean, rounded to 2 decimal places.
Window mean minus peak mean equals -0.30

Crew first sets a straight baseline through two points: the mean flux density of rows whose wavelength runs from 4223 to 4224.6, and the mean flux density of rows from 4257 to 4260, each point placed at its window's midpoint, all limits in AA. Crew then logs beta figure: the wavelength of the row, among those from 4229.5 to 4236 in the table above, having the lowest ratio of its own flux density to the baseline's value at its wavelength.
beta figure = 4235.81 AA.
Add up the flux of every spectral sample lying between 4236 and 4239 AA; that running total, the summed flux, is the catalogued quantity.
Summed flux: 18.2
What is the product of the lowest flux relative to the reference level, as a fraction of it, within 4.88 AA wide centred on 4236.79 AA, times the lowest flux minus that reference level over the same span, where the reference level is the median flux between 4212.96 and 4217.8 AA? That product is -0.53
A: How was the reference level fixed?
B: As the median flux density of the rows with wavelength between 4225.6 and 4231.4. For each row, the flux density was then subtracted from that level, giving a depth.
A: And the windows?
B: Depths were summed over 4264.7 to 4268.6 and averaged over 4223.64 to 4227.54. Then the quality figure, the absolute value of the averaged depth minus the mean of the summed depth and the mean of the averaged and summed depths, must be 5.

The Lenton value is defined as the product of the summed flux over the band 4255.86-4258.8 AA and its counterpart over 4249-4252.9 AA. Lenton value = 461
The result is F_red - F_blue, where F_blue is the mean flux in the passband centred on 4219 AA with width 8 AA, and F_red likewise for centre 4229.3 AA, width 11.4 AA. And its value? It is -1.0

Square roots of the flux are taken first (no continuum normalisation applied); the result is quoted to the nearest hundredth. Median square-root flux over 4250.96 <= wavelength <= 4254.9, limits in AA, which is 2.47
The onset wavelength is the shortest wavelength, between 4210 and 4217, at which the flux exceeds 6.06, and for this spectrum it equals 4210.53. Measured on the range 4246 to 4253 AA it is 4246.56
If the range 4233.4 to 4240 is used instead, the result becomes 4233.86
